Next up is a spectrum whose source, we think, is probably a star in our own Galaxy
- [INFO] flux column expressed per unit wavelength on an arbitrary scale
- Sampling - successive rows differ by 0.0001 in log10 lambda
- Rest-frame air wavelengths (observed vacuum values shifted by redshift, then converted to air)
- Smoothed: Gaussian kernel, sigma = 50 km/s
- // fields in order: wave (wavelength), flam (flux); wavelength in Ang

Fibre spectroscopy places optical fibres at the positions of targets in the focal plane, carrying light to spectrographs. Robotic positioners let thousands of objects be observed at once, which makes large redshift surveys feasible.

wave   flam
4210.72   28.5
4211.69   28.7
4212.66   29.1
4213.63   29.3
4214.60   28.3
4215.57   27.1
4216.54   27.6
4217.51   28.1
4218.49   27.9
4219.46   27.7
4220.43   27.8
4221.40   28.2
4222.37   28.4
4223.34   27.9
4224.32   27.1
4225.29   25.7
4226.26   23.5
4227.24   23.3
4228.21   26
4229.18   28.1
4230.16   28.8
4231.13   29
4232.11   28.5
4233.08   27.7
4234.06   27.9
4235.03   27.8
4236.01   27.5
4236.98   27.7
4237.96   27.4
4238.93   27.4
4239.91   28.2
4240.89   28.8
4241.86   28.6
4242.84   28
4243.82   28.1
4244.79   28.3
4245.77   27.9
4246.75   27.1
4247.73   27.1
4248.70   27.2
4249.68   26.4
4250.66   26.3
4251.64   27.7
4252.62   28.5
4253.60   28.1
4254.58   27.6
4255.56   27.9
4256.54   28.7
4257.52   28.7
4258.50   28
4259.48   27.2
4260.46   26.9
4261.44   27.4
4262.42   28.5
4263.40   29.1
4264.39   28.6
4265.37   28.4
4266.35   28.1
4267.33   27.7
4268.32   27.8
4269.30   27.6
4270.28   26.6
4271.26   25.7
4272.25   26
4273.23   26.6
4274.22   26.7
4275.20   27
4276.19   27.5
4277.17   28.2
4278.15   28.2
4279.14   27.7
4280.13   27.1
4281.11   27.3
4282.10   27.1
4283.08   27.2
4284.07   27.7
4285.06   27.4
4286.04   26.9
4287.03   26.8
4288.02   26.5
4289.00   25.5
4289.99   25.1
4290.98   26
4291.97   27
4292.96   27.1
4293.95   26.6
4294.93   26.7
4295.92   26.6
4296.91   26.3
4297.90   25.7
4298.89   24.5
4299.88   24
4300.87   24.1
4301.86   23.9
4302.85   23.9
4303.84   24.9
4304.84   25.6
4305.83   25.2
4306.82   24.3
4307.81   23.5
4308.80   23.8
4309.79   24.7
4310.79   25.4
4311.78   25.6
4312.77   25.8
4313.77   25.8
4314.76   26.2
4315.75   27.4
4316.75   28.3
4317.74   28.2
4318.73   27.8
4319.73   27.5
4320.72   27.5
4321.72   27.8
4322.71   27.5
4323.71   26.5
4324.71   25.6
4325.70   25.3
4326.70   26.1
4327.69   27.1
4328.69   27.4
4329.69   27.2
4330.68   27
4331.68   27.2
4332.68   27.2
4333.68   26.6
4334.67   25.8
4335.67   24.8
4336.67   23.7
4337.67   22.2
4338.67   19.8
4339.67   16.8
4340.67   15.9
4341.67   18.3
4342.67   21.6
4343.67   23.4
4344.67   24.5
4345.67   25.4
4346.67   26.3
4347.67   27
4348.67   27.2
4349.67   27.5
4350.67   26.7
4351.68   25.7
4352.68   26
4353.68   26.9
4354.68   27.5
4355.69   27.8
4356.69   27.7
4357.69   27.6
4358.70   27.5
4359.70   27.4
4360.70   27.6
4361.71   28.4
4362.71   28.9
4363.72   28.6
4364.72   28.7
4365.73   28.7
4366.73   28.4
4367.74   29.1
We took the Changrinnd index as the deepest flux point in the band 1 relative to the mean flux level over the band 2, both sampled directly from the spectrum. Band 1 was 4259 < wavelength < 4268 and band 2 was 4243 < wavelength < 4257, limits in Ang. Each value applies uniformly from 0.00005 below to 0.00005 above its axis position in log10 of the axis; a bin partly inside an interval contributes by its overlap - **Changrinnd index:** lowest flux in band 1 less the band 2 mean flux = -0.74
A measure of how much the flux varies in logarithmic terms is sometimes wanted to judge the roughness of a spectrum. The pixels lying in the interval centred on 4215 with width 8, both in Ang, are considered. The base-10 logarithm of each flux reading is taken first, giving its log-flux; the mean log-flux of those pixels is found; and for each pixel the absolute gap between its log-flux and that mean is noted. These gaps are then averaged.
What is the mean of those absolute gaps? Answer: 0.009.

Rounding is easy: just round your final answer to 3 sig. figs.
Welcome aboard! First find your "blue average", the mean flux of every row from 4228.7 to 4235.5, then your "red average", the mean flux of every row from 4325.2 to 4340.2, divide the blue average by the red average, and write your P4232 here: 1.13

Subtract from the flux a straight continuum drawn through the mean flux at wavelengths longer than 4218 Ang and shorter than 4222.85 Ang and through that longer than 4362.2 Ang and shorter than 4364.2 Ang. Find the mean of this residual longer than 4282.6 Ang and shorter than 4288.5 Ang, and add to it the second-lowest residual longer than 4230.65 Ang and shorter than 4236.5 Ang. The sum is -1.6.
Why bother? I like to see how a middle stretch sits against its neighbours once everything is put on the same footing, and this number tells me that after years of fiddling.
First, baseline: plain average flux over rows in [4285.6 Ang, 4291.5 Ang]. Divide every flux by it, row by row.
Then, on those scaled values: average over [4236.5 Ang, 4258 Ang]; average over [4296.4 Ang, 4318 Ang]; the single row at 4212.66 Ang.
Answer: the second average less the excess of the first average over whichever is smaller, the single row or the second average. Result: 0.87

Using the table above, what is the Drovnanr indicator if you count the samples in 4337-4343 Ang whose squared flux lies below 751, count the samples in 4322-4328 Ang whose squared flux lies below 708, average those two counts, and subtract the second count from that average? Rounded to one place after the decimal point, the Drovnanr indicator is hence 1.0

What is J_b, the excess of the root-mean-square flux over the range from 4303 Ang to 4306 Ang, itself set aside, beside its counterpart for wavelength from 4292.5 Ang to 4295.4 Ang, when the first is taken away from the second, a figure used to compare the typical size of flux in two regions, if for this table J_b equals 1.6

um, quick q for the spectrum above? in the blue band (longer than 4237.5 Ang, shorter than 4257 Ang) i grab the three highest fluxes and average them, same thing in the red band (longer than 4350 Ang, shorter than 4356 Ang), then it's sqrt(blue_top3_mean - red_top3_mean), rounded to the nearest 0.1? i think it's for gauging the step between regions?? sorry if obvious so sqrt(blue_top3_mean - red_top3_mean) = 1.1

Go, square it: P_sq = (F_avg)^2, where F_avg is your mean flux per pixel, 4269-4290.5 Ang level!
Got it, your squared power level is 725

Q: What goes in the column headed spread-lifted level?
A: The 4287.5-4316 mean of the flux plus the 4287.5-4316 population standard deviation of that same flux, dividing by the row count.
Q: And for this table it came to 26.5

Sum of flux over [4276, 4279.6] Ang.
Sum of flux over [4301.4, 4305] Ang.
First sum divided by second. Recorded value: 1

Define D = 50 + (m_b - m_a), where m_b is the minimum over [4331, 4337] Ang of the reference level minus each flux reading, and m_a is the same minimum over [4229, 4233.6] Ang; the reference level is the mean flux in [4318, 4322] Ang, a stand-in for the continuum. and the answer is 51.8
